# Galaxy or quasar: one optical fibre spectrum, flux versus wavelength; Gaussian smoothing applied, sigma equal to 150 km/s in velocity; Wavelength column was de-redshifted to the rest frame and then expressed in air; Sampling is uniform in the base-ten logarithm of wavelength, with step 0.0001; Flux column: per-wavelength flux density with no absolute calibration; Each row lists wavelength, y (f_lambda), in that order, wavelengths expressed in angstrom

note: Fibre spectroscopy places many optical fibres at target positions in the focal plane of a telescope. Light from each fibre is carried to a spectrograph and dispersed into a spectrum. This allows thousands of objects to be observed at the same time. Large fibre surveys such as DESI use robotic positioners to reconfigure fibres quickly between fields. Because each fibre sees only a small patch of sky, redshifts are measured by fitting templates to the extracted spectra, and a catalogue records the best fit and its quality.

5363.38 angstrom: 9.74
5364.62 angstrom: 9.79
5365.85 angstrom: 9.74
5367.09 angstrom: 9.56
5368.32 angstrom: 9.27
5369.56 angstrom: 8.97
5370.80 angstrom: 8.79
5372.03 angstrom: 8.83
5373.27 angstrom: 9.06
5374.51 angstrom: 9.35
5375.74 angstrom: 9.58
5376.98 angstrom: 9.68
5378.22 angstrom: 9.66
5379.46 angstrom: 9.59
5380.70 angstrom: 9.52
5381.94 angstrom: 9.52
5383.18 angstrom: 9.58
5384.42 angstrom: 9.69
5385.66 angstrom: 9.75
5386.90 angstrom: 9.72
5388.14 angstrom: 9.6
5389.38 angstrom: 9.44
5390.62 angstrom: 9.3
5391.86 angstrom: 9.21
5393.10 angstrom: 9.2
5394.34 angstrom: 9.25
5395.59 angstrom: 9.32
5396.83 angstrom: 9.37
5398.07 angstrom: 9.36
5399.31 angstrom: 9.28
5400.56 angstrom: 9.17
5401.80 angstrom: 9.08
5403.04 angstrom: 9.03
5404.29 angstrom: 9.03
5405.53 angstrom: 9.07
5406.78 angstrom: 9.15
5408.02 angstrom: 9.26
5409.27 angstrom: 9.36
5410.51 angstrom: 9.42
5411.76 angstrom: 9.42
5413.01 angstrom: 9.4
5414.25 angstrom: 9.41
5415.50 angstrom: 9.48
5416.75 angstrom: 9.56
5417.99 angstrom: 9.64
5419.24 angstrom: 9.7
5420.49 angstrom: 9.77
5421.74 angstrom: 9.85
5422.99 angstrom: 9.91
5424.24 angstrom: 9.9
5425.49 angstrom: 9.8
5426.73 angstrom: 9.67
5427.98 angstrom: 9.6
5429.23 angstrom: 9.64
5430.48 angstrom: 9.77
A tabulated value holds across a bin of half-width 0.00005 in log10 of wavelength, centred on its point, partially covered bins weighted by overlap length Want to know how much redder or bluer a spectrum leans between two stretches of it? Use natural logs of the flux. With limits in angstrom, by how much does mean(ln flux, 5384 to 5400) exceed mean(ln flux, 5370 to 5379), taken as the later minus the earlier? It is 0.016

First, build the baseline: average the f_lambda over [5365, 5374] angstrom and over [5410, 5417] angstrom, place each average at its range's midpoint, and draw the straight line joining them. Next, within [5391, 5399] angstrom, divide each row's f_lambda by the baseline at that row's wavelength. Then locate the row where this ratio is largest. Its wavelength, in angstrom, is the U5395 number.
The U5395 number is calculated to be 5396.83 angstrom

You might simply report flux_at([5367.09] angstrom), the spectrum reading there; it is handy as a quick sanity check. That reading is 9.56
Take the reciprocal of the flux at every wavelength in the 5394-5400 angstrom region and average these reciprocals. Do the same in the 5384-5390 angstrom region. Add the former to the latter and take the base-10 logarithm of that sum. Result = -0.676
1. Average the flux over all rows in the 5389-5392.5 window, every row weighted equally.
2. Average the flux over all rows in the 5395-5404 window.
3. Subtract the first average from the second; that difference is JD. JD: -0.09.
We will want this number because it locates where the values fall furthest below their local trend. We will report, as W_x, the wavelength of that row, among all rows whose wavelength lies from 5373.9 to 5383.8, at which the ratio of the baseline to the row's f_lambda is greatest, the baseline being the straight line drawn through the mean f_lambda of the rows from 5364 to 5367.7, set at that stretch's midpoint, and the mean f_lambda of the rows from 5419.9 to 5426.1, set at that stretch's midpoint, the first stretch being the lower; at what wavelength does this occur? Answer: 5374.51 angstrom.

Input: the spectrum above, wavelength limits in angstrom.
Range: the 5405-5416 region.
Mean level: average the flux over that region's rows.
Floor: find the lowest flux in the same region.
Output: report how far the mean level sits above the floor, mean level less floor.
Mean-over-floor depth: 0.26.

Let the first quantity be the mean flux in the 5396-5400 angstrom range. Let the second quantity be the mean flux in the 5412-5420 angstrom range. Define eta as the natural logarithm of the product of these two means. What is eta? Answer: 4.49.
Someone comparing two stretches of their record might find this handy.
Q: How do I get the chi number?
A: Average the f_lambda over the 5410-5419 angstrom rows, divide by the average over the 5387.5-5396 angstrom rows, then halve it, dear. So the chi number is 0.508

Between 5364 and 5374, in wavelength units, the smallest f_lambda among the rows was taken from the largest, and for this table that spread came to 1.00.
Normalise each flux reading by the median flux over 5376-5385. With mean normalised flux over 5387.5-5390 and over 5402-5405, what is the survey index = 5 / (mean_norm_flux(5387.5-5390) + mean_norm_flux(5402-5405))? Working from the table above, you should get 2.58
